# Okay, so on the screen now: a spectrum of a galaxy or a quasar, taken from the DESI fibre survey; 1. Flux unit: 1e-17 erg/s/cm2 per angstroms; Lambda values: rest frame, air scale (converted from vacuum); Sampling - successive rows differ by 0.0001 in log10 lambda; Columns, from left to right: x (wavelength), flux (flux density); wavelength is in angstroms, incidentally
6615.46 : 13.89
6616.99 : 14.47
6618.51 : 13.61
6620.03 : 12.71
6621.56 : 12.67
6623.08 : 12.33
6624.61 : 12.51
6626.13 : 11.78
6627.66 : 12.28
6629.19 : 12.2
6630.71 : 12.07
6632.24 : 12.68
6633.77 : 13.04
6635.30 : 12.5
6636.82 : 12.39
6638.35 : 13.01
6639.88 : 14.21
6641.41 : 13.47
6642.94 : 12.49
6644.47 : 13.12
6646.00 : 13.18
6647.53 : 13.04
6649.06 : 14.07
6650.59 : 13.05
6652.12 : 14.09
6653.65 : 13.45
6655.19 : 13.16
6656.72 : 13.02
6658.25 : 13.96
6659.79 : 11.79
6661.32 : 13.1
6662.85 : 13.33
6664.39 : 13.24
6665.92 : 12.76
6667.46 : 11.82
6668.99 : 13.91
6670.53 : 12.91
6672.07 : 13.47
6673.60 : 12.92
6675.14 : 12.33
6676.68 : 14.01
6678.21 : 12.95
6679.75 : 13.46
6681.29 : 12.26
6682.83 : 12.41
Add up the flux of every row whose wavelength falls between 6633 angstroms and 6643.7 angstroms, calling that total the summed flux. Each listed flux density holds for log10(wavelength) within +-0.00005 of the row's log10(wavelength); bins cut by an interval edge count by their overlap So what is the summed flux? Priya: 91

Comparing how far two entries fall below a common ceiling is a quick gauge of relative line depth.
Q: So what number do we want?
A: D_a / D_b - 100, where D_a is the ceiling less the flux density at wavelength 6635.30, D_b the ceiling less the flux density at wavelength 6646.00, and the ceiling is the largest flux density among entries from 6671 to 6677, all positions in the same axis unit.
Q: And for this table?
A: -98.2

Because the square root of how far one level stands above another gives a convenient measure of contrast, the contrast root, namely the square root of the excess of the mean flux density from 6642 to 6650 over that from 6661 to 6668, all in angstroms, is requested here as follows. 0.57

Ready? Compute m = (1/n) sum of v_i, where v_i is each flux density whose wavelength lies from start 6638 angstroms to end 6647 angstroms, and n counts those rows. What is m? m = 13.25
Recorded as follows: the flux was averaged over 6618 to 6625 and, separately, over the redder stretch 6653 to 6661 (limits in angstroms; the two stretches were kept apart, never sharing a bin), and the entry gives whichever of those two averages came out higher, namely 13.1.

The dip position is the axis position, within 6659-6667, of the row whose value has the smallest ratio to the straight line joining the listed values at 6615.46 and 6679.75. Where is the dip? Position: 6659.79 angstroms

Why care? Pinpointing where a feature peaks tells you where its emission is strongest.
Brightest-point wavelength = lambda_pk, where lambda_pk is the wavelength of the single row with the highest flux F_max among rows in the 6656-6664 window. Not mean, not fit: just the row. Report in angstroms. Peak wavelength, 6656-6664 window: 6658.25 angstroms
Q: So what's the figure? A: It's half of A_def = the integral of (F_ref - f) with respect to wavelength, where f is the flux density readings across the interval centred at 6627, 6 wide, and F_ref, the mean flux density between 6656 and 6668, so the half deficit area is 2.1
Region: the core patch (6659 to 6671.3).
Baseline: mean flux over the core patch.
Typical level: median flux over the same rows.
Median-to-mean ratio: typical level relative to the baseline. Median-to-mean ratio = 1.01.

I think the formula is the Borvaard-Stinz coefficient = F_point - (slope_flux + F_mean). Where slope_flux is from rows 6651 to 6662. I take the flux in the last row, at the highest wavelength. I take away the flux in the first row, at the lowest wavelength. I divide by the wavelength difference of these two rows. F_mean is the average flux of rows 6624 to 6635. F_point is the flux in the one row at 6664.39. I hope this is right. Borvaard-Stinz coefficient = 0.98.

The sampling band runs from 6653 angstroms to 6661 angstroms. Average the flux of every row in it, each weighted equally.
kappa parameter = 13.1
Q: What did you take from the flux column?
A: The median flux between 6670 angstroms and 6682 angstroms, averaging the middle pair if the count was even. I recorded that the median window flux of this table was 12.9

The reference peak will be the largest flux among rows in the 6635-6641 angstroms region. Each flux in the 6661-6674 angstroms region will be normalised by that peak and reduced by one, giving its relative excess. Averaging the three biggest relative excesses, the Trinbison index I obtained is -0.045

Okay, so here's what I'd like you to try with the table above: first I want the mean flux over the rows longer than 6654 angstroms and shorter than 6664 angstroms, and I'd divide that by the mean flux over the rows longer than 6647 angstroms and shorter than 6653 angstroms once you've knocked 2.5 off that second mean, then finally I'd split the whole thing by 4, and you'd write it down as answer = 0.295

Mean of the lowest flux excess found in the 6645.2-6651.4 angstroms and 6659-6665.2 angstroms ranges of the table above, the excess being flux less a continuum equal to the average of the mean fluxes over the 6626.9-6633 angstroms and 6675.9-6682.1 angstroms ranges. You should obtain -0.32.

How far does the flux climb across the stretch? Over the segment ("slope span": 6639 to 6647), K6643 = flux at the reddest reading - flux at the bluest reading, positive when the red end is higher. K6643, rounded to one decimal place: -1.0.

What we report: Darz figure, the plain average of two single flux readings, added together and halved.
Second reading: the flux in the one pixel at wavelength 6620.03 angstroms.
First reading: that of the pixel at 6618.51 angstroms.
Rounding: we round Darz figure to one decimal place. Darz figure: 13.2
